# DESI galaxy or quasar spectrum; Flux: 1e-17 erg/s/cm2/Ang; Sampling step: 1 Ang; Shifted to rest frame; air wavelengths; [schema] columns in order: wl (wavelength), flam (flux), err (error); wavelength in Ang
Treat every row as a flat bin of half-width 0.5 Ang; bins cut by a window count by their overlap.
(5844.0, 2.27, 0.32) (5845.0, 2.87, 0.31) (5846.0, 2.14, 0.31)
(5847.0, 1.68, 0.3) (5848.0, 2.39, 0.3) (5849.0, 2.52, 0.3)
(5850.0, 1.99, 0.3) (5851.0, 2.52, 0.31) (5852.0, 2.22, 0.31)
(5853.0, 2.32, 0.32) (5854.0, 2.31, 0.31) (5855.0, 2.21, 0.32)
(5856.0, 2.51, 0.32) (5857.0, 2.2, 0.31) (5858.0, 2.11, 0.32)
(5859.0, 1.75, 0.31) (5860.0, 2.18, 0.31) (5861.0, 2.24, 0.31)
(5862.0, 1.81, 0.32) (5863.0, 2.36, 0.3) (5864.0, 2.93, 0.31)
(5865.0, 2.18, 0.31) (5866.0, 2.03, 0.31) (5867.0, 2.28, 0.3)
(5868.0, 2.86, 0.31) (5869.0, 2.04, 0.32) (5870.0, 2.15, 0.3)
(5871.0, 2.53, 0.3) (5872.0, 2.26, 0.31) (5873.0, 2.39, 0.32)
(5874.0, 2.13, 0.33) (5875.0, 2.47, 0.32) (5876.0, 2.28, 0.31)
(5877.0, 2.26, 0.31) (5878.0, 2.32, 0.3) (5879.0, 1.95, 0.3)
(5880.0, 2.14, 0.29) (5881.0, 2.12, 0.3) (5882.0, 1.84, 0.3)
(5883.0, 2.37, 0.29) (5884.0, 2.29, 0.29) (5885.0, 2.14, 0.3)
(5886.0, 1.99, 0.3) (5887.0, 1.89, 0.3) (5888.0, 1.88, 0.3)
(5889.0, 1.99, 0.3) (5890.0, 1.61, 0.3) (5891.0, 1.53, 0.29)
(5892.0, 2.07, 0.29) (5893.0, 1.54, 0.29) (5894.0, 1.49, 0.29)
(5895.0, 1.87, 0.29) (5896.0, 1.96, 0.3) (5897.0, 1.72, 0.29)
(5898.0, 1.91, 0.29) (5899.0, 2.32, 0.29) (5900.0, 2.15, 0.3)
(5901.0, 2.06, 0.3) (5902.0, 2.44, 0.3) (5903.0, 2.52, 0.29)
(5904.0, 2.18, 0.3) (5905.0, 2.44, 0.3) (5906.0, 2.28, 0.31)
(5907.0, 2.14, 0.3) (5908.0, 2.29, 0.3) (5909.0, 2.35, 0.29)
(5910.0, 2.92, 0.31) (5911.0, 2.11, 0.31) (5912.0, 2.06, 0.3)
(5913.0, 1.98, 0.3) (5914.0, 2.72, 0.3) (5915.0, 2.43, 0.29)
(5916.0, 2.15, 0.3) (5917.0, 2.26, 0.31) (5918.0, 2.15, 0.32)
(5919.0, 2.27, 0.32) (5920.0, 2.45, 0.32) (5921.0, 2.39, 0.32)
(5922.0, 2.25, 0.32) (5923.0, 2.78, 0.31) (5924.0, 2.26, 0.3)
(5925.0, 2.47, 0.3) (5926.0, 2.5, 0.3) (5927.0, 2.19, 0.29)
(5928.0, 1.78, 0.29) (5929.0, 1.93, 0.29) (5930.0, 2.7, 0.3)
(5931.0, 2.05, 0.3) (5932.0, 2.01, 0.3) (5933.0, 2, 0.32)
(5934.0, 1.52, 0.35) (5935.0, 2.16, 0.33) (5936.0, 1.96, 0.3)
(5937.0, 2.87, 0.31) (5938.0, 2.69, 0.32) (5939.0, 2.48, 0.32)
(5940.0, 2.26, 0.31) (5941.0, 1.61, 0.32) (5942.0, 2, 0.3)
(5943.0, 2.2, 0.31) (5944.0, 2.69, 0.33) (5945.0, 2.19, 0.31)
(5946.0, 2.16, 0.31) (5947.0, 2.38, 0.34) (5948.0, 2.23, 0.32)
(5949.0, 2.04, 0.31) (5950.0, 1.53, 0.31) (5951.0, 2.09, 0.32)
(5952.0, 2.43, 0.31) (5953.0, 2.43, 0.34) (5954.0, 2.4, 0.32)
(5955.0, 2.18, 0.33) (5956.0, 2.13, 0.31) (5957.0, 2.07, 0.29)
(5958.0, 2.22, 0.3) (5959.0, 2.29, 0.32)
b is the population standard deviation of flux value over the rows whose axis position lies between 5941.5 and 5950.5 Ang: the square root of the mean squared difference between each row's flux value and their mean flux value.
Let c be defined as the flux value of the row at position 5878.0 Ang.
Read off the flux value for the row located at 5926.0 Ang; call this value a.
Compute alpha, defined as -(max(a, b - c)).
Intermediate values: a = 2.5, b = 0.29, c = 2.32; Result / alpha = -2.50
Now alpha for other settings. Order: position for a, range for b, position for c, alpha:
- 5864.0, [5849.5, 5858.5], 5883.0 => -2.93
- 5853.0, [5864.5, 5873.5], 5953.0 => -2.32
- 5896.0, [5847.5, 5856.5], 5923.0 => -1.96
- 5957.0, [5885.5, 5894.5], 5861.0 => -2.07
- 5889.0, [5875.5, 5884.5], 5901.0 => -1.99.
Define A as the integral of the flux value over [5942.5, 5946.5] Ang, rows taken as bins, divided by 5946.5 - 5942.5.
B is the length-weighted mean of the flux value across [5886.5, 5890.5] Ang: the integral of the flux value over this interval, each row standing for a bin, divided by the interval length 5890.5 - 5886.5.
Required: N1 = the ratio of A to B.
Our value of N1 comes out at 1.3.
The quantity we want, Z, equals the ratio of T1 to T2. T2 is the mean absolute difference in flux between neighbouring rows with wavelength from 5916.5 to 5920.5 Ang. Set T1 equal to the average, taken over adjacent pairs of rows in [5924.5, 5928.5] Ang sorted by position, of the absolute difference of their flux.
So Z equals 1.8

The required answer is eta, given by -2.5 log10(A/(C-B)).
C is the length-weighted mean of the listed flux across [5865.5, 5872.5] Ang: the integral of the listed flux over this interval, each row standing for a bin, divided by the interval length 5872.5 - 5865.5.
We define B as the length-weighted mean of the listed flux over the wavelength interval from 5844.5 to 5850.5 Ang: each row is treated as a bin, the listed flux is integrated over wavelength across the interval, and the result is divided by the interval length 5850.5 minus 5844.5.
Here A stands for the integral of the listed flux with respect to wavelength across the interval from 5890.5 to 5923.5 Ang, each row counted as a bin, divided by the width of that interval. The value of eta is -4.3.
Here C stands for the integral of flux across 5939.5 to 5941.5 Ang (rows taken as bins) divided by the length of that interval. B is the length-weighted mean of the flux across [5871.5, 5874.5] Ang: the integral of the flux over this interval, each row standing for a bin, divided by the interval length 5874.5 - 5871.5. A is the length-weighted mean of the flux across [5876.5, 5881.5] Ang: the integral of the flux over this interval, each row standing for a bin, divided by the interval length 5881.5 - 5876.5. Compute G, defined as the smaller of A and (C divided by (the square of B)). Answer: 0.38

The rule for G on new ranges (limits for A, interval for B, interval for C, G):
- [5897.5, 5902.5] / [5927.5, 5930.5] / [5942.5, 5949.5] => 0.50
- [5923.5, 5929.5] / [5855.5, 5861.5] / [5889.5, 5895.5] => 0.36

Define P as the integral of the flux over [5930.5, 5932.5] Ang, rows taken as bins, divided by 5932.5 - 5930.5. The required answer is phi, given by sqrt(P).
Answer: 1.42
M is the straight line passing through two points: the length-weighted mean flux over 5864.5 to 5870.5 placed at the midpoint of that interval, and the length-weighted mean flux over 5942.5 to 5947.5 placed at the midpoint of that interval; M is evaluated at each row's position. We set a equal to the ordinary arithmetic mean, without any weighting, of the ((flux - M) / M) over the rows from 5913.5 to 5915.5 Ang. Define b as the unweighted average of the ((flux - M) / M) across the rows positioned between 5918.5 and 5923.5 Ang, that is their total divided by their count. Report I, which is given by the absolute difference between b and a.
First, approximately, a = 0.12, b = 0.05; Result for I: 0.07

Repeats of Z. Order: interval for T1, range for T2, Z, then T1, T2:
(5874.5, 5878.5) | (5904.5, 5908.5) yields 0.6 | 0.09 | 0.15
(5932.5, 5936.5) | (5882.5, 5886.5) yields 3.5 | 0.44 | 0.13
